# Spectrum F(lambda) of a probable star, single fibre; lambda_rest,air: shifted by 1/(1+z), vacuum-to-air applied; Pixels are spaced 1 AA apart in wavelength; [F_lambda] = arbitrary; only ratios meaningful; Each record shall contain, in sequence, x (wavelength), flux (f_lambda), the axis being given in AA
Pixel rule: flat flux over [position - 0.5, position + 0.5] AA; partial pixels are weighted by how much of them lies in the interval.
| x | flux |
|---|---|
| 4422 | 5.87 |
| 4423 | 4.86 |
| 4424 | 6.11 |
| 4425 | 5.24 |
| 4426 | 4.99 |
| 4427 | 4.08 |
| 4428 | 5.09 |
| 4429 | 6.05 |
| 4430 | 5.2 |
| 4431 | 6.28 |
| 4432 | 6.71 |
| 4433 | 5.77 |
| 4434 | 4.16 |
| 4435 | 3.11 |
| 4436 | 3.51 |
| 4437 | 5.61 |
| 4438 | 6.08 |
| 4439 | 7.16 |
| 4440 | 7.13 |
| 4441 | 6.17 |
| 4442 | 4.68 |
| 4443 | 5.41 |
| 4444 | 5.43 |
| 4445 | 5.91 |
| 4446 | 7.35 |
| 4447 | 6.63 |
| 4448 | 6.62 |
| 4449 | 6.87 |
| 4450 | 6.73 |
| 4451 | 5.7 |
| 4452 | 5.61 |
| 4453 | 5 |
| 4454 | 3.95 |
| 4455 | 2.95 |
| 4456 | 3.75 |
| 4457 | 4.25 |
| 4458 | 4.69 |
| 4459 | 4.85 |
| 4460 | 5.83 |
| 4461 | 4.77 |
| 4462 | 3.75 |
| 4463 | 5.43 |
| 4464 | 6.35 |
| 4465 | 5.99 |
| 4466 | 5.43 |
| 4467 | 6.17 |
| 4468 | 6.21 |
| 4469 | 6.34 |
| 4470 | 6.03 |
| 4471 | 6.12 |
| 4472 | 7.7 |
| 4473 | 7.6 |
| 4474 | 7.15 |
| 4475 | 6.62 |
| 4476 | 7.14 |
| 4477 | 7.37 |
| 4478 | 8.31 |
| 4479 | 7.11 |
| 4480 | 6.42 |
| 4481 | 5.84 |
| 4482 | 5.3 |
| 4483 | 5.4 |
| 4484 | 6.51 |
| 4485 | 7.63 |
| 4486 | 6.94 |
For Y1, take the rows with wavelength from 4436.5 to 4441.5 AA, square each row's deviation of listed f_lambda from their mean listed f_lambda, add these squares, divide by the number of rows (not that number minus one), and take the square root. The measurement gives 0.6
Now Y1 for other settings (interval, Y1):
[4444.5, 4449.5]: 0.5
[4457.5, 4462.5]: 0.7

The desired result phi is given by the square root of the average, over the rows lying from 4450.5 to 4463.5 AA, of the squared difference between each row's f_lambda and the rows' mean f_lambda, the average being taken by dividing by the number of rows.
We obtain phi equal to 0.85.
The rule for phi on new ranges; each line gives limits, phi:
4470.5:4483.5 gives 0.88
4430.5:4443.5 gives 1.26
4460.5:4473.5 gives 1.00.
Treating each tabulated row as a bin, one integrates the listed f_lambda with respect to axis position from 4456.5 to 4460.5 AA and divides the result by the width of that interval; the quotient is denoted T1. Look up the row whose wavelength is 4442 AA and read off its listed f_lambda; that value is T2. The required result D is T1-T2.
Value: 0.2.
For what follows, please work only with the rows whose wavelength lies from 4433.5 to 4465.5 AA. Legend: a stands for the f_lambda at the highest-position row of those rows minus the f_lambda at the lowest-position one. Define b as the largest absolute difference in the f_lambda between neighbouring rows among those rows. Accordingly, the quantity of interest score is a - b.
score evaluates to -0.3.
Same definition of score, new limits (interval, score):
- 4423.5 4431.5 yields -0.9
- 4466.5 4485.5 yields -0.1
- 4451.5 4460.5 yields -0.8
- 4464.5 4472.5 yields 0.1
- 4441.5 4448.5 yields 0.5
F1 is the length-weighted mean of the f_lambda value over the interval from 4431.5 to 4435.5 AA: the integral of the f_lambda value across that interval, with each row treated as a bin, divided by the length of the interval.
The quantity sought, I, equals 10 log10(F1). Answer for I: 6.9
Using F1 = 4.94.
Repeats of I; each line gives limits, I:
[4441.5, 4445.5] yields 7.3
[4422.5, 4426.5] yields 7.2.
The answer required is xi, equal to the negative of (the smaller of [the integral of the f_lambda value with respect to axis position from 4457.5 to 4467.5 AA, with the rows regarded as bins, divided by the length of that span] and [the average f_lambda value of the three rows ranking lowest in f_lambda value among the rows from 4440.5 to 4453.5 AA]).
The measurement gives -5.0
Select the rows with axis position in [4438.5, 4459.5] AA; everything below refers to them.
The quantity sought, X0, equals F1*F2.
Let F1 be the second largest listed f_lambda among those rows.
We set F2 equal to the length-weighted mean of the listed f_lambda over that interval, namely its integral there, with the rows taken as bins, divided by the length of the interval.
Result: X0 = 40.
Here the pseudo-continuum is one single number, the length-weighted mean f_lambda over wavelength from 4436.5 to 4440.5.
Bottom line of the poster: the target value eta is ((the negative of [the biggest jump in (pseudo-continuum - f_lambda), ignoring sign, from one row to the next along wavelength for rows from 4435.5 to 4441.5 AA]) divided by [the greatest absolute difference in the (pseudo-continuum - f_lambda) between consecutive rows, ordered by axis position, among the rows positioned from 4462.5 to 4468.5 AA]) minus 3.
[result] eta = -5.3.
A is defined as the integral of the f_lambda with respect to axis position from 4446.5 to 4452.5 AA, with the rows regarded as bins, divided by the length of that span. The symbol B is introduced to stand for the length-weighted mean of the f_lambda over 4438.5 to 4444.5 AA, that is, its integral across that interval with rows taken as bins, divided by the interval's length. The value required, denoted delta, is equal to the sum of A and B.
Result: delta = 12.4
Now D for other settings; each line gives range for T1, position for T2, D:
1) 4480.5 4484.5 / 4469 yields -0.6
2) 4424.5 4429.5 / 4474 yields -2.1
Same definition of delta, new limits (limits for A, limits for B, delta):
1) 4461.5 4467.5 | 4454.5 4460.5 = 9.9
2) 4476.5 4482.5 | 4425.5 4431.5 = 12.0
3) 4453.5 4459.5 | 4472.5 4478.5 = 11.4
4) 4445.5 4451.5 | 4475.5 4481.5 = 13.7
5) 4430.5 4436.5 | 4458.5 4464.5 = 10.1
